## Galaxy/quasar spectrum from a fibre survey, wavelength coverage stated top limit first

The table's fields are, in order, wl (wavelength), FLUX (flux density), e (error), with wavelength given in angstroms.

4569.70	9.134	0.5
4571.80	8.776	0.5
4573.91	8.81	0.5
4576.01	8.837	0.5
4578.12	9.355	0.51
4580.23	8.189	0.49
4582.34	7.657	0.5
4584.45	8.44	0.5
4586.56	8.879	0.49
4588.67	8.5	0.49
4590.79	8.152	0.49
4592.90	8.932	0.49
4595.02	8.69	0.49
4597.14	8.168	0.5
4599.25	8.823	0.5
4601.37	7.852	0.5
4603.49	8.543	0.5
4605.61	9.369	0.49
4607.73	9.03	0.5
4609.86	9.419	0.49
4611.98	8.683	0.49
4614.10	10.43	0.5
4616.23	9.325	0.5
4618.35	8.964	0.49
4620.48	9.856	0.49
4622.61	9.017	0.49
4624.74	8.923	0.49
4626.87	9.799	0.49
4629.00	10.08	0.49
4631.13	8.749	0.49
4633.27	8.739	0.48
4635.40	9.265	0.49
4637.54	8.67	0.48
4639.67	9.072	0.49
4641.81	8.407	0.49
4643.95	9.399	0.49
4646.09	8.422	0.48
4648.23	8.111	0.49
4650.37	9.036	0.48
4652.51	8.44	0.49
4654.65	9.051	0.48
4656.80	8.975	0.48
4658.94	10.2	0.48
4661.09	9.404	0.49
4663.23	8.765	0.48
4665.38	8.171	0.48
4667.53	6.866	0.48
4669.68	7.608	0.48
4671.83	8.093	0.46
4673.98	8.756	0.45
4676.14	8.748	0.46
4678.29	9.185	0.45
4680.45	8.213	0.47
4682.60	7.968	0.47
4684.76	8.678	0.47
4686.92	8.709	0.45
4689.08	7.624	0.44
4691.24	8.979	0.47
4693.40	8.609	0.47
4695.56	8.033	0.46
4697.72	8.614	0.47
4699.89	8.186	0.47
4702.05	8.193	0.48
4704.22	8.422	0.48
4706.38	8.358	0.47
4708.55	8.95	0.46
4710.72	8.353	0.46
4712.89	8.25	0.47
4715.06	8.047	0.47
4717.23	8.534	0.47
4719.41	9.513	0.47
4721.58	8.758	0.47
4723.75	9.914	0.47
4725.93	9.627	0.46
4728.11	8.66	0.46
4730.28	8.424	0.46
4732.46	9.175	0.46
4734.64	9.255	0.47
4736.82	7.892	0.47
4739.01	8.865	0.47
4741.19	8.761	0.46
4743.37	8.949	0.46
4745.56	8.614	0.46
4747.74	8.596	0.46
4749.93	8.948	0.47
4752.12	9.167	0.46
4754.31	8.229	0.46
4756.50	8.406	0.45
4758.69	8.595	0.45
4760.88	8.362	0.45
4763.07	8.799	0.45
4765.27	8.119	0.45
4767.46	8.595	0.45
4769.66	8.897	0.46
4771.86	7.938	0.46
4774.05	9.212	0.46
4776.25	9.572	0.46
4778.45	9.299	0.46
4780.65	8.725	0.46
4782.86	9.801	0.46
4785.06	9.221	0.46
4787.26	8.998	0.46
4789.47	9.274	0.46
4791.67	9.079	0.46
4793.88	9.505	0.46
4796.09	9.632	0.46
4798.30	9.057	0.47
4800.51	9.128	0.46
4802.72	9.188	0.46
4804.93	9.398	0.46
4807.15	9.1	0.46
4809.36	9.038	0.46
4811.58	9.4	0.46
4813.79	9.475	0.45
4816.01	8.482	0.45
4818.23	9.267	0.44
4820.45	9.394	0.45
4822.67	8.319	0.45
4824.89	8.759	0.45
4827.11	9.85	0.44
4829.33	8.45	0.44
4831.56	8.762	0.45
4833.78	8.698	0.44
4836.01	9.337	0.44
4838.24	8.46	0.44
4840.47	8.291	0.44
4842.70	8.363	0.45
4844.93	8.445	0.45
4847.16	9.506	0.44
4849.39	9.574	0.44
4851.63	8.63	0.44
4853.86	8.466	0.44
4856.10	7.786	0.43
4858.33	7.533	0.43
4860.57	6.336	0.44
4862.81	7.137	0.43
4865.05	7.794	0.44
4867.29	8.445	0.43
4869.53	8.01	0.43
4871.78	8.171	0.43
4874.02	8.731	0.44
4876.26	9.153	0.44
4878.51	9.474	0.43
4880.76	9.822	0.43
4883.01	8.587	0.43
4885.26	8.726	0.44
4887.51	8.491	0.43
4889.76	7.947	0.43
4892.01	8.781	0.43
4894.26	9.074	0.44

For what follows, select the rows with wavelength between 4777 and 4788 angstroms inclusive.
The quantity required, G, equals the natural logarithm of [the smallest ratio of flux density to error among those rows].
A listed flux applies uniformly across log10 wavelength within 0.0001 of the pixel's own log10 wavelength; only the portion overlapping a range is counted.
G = 2.94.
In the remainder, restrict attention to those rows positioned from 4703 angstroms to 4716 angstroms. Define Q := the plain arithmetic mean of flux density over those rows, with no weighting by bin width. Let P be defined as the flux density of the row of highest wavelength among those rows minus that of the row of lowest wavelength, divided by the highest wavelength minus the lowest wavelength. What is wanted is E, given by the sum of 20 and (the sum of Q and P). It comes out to 28.4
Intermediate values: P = -0.035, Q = 8.40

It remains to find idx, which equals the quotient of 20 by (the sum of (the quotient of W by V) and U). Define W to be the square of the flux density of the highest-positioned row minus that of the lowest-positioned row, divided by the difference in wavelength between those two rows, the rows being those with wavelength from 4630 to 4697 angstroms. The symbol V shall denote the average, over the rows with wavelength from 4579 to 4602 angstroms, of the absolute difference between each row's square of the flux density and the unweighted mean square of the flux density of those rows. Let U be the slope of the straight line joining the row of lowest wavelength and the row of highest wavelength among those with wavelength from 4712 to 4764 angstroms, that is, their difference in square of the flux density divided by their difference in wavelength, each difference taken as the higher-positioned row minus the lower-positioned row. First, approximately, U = 0.19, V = 5.9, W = -0.19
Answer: 129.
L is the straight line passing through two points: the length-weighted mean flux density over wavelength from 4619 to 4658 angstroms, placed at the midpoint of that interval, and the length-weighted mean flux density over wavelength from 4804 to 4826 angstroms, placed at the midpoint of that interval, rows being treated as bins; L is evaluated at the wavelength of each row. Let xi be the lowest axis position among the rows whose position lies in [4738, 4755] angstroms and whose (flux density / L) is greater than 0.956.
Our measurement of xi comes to 4739.01 angstroms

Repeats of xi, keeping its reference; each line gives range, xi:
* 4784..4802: 4785.06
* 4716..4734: 4719.41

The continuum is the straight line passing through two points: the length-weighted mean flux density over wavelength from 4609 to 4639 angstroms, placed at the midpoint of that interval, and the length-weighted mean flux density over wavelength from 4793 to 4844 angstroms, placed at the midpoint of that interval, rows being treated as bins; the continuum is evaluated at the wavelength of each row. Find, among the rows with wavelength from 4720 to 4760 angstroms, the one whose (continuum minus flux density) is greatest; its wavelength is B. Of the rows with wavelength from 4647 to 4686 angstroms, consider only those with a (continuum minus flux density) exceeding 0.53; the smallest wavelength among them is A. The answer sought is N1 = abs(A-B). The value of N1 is 88.6 angstroms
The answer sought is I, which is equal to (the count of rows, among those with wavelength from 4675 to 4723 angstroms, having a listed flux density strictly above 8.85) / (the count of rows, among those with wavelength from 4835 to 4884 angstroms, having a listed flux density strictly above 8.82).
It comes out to 0.7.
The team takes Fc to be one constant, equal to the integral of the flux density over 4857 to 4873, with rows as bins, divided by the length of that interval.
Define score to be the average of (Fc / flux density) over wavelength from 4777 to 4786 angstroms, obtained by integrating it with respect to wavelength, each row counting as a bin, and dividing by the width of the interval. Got 0.83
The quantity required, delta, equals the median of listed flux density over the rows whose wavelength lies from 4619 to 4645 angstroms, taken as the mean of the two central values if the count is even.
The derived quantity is 9.0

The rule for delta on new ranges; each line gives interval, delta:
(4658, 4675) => 8.5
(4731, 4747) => 8.9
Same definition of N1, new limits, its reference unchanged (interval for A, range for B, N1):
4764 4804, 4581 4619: 182.9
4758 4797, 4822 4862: 99.7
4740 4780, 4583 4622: 152.9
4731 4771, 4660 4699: 69.3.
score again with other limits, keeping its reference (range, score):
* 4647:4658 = 0.88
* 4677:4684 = 0.91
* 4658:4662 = 0.78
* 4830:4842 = 0.88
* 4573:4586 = 0.90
